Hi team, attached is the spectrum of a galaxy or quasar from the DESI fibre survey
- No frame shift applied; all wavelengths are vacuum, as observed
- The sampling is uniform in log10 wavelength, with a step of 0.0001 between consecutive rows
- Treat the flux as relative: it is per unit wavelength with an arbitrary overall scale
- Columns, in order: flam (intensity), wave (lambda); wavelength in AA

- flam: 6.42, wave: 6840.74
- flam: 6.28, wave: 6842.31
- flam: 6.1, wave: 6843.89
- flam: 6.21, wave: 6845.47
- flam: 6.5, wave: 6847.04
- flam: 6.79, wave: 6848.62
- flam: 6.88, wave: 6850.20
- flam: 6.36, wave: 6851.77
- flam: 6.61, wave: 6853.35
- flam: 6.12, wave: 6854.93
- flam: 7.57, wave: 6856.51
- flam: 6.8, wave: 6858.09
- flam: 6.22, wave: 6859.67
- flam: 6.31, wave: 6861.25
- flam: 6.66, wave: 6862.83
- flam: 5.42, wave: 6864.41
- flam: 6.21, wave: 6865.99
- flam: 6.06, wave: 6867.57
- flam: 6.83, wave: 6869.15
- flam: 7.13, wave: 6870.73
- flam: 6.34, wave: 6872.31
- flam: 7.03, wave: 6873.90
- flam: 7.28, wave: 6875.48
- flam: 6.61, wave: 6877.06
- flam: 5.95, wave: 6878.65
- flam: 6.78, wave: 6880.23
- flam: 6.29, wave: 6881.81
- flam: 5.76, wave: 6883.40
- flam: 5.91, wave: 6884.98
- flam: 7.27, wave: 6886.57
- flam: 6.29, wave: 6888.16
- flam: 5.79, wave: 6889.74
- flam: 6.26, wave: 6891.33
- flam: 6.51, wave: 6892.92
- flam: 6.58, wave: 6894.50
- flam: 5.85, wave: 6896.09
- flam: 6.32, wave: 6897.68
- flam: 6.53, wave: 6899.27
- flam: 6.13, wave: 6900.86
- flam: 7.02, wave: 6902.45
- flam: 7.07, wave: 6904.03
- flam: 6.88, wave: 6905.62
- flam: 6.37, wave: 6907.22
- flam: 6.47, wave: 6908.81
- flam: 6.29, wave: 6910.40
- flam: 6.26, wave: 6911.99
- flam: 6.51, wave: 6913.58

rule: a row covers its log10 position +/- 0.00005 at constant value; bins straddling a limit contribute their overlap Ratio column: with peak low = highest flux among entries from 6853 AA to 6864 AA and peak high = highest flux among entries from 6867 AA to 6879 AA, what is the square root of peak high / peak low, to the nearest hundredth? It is 0.98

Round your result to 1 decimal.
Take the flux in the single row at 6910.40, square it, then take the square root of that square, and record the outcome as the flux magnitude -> 6.3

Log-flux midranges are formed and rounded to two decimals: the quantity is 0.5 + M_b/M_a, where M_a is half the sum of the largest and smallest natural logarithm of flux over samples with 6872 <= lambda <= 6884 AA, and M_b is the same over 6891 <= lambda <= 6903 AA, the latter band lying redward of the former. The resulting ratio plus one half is 1.49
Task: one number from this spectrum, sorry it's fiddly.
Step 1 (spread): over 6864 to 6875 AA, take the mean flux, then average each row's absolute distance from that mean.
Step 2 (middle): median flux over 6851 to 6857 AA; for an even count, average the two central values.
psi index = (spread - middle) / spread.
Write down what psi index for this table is -12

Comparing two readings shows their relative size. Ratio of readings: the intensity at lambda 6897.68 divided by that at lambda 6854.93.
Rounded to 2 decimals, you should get 1.03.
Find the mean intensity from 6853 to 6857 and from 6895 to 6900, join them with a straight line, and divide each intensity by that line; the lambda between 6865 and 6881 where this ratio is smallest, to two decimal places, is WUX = 6867.57 AA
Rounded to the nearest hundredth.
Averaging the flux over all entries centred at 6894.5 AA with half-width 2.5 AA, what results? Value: 6.31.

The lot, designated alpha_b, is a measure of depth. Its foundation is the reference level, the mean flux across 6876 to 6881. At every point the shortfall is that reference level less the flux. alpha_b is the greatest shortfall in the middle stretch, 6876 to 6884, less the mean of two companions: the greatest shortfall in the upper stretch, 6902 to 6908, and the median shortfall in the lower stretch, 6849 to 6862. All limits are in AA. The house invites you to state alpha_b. 0.7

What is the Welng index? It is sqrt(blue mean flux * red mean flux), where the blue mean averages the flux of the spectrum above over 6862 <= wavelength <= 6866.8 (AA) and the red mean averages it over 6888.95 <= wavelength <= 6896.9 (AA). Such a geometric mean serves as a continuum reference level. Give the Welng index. 6.15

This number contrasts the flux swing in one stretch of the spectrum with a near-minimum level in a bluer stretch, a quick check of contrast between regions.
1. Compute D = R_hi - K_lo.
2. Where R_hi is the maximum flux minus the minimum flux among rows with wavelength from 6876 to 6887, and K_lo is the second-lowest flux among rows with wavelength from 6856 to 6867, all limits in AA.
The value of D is -4.70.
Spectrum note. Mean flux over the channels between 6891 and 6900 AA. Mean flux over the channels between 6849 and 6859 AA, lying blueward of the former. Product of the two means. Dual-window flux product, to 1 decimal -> 42.6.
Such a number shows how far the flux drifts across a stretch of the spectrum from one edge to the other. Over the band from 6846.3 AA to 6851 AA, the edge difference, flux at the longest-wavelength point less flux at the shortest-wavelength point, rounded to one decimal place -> 0.4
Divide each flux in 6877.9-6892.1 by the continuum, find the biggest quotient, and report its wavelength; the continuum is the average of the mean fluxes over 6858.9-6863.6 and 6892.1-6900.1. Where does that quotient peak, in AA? 6886.57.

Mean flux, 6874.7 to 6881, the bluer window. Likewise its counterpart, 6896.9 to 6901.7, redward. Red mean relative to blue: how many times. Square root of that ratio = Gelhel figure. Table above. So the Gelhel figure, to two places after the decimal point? 0.98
